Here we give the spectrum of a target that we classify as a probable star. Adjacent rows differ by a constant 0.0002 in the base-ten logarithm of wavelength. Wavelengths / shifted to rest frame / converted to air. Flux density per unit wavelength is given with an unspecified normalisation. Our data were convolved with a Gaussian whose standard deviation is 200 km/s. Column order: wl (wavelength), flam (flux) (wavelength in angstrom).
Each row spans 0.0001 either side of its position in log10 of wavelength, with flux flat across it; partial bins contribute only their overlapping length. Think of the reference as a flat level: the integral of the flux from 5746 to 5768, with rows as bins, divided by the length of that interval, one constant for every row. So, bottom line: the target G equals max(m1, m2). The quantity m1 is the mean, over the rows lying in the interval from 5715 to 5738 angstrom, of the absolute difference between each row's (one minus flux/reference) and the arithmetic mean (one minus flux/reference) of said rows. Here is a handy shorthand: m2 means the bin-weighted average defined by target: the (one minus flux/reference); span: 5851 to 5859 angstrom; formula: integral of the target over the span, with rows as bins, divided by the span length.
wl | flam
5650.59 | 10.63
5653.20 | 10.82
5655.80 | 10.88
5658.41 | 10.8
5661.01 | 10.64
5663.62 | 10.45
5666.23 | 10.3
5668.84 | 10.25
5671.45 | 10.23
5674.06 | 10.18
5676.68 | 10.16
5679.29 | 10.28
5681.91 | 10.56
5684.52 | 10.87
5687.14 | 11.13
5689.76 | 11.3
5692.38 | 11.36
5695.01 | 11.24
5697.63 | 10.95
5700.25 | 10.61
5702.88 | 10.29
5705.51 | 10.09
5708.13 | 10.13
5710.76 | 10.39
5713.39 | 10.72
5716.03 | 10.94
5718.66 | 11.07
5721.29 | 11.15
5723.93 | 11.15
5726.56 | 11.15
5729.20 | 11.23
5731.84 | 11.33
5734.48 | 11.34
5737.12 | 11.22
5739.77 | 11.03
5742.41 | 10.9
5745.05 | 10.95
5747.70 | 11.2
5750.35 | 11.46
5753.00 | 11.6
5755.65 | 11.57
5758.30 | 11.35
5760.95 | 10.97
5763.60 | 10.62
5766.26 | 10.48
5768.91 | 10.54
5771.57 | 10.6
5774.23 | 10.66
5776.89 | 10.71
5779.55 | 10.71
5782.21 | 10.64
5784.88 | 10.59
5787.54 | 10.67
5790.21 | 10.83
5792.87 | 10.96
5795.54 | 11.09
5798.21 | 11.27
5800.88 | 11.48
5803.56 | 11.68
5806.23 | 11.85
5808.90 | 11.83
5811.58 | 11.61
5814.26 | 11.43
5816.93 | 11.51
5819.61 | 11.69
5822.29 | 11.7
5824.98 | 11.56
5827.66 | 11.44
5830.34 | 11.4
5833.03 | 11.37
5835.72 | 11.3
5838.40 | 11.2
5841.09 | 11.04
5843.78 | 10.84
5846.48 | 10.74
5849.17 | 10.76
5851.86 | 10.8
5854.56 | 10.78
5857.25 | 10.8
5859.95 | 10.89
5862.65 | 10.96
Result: 0.031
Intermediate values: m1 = 0.008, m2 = 0.031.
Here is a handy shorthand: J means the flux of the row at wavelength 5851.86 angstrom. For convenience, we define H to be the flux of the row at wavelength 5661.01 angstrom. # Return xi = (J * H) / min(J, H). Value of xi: 10.8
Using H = 10.64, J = 10.8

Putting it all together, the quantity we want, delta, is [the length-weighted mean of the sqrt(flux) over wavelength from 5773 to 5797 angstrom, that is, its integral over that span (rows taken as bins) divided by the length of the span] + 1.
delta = 4.28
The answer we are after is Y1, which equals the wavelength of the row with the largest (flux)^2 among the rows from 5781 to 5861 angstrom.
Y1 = 5806.23 angstrom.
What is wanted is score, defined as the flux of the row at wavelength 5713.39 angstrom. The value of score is 10.72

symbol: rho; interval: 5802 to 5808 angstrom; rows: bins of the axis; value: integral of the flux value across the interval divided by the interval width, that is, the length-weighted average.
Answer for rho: 11.8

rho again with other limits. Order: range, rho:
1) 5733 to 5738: 11.3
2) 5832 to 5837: 11.3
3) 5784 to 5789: 10.6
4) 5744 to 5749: 11.1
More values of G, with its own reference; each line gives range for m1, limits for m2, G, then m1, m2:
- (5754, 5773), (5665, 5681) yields 0.081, 0.032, 0.081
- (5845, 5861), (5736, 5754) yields 0.003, 0.003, -0.004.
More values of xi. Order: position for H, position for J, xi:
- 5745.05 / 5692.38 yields 11.4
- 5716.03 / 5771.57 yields 10.9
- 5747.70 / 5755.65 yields 11.6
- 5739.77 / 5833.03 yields 11.4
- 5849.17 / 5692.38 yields 11.4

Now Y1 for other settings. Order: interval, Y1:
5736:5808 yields 5806.23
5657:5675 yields 5658.41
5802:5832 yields 5806.23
